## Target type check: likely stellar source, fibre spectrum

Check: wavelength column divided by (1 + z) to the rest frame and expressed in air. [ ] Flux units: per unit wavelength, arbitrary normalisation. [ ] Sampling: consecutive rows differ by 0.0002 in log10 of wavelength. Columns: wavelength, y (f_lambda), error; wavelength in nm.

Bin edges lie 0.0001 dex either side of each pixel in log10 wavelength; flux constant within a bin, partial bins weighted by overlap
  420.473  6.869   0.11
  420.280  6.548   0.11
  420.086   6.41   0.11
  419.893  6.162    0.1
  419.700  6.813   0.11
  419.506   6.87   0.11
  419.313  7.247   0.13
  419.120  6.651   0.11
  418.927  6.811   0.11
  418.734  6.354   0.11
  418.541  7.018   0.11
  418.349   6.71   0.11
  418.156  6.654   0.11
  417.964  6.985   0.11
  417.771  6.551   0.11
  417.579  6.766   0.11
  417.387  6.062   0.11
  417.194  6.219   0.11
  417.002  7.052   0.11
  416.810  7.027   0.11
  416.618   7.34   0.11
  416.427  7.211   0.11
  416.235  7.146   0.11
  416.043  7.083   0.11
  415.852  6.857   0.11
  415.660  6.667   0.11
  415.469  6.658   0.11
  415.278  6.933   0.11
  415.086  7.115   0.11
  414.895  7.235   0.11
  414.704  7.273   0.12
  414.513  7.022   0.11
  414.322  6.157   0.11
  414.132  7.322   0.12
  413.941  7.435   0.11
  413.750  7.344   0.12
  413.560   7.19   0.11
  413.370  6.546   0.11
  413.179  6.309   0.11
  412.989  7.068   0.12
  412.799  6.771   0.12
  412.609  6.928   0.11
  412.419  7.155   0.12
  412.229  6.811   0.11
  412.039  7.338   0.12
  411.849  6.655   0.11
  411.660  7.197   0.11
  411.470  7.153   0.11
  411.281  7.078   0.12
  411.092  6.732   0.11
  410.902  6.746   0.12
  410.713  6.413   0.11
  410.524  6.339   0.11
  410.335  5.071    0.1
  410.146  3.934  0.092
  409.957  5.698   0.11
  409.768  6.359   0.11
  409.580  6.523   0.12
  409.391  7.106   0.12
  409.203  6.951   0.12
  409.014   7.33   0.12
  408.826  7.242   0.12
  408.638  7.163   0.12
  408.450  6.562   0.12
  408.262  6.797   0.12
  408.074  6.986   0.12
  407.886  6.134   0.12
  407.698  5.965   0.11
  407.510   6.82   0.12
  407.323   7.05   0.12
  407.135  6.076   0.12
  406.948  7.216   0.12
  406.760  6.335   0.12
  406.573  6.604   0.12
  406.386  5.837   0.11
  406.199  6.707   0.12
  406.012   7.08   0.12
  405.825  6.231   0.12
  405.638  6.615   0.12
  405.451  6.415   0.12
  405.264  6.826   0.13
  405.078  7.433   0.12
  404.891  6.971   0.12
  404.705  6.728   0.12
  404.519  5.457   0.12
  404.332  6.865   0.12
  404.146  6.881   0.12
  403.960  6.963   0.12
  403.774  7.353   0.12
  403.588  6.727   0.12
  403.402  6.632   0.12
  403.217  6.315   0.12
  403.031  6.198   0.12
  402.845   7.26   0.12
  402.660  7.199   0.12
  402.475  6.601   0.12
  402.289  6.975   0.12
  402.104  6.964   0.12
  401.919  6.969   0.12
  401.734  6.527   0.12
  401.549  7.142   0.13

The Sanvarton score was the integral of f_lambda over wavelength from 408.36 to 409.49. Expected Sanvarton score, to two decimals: 7.98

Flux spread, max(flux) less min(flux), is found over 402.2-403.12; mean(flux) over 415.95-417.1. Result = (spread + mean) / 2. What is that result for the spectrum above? 4.10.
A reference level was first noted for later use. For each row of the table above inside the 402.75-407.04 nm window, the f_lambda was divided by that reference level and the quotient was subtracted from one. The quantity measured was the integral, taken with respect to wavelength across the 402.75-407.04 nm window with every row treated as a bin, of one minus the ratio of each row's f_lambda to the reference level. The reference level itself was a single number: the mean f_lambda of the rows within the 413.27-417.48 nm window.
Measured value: 0.17 nm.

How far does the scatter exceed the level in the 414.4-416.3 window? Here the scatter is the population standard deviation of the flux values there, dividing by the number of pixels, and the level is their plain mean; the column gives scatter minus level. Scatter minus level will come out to -6.8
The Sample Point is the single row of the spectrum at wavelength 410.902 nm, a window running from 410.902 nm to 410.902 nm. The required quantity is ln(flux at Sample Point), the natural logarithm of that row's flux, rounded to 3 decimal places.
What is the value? 1.909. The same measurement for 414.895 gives 1.979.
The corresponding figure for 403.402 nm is 1.892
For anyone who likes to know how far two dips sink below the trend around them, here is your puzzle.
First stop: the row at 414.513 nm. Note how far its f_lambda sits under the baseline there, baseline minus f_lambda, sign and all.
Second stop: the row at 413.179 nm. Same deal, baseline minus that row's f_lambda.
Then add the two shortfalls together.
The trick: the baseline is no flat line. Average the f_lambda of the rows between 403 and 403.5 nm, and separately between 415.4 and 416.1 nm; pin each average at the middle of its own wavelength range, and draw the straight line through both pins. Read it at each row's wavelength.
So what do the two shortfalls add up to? 0.17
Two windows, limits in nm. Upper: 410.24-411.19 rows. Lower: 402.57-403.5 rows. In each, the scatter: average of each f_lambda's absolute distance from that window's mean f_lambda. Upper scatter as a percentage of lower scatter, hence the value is 117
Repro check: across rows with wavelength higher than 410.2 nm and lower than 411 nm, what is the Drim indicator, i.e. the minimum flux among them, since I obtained 5.071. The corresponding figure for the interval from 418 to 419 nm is 6.354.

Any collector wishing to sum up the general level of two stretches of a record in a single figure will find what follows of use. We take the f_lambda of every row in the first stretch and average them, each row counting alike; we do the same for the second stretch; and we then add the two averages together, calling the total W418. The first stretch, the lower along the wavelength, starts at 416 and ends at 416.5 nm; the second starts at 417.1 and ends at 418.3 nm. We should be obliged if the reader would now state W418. 13.7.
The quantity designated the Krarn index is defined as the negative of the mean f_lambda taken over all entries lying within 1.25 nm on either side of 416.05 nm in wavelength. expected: -6.96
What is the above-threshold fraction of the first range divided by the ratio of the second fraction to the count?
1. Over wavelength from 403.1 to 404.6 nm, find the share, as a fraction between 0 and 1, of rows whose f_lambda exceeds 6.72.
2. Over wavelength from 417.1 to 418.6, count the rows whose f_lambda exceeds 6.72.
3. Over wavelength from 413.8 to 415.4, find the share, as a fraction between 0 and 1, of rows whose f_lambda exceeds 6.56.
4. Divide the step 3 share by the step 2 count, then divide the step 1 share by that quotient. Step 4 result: 2.1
